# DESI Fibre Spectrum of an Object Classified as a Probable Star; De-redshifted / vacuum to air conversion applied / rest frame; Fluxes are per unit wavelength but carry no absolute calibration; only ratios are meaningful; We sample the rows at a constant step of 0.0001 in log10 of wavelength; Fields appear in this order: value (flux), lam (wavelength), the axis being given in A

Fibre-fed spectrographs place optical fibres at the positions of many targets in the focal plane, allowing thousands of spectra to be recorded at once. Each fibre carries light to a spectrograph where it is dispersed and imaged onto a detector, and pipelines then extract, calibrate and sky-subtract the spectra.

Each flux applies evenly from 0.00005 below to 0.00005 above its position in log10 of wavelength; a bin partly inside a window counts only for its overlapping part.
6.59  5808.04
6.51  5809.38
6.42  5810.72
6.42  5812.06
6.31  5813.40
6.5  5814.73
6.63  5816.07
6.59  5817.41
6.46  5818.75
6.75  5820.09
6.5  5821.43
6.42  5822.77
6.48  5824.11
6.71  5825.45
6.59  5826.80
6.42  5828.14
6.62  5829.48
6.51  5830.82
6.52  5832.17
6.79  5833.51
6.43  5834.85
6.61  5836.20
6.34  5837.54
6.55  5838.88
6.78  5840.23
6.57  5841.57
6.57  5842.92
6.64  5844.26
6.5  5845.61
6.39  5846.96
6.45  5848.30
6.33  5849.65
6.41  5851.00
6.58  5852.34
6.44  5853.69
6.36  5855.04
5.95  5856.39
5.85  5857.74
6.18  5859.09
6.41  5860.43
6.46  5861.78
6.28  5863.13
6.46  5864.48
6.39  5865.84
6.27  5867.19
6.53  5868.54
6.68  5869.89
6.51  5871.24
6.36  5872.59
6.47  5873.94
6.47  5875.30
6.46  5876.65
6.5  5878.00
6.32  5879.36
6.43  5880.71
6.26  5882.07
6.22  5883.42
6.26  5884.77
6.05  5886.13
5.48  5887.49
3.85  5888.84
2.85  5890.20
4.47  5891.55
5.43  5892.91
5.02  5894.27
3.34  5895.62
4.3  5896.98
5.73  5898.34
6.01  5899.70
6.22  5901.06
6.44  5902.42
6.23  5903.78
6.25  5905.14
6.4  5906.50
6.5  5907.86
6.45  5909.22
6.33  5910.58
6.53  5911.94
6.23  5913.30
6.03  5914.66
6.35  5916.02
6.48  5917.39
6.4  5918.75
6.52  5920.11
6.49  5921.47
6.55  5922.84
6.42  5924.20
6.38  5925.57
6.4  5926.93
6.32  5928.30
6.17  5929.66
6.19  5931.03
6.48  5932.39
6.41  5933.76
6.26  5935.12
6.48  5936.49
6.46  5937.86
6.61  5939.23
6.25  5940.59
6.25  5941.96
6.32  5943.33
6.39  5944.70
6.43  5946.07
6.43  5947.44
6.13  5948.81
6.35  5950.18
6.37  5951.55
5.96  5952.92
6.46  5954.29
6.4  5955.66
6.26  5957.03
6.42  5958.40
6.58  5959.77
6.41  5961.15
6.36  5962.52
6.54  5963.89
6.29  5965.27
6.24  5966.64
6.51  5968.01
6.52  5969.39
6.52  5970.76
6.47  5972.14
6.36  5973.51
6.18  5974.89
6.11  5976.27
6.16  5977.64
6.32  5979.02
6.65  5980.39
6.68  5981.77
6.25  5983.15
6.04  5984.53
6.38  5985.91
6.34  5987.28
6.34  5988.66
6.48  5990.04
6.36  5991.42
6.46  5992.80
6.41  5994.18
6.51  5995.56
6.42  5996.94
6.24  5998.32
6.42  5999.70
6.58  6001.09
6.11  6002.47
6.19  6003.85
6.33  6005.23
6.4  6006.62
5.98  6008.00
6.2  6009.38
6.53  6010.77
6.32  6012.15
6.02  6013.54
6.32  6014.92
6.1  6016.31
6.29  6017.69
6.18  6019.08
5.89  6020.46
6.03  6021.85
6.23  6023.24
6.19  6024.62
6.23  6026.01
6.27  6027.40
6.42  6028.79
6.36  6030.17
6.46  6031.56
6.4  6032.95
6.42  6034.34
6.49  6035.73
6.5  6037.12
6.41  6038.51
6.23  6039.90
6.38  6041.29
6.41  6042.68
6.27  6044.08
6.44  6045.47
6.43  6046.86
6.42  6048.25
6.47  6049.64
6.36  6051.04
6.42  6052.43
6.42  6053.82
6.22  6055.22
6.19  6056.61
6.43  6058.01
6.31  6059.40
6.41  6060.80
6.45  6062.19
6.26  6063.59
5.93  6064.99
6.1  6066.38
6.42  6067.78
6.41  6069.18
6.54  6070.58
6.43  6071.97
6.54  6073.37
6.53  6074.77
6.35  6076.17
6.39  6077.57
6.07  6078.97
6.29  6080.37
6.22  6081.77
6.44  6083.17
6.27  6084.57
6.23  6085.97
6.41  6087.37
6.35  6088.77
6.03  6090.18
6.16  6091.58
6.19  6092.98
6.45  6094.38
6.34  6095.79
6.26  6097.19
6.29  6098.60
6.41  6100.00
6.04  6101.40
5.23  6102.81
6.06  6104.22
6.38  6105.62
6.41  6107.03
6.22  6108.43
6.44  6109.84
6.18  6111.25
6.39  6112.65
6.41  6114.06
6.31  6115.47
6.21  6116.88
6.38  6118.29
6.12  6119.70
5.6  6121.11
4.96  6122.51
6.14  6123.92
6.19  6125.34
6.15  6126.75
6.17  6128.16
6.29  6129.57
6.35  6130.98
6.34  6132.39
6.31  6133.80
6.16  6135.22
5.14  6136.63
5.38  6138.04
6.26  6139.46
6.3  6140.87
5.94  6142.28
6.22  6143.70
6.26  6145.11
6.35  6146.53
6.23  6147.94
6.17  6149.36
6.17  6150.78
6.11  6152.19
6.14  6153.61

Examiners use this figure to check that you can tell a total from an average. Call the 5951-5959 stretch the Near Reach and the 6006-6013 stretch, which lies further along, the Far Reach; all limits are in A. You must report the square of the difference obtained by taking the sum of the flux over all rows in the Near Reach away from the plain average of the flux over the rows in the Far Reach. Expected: 998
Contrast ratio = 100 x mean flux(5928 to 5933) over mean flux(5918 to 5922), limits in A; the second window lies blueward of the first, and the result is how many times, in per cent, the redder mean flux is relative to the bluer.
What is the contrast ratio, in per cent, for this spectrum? 97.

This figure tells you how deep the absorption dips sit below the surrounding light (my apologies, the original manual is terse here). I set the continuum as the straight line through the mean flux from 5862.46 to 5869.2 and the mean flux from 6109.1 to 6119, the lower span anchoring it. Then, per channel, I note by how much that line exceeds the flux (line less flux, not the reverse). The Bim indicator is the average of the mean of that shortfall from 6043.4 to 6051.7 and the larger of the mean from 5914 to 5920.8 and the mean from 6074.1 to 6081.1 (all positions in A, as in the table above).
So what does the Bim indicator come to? -0.02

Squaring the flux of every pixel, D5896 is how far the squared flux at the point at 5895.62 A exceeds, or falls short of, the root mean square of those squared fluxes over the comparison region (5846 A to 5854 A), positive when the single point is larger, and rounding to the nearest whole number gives -30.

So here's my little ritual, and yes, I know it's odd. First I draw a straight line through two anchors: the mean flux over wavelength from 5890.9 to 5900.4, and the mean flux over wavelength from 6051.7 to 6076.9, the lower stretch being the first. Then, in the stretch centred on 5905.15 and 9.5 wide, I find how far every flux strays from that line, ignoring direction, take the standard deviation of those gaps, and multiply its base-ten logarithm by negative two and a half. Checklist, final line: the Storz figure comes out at 2.5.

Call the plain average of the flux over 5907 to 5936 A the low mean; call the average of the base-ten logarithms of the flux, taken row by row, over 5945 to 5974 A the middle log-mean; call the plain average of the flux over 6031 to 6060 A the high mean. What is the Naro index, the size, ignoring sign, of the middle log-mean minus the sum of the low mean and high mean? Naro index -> 12.0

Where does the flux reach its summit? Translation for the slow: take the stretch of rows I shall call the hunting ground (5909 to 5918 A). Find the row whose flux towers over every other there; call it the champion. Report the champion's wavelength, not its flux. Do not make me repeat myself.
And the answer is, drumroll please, 5911.94 A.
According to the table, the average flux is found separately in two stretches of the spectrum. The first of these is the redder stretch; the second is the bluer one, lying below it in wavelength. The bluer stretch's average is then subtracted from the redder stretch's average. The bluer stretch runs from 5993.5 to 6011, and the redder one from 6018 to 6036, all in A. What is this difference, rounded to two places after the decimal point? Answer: -0.06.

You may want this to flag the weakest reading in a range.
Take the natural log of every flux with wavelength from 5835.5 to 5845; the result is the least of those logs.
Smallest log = 1.847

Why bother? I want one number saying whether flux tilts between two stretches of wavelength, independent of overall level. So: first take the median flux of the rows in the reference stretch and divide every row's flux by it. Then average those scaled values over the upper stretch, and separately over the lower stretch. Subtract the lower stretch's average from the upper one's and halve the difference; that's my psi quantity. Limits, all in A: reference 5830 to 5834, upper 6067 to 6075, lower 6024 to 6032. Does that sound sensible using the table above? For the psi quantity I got 0.012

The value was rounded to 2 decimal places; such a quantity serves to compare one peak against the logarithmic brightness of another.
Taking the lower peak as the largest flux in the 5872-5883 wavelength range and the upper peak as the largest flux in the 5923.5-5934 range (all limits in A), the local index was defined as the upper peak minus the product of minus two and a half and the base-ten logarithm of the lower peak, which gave 8.51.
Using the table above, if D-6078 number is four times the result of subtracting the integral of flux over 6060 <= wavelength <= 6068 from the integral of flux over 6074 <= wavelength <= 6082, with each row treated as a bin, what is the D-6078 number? 2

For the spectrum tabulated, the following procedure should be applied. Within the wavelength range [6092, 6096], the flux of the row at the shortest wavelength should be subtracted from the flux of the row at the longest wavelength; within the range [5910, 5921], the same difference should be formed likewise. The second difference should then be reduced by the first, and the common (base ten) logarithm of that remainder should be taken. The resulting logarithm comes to -1.4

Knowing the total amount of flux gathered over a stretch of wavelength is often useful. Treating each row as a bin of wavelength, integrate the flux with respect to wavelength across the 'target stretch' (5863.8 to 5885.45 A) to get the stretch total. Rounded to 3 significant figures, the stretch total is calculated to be 139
